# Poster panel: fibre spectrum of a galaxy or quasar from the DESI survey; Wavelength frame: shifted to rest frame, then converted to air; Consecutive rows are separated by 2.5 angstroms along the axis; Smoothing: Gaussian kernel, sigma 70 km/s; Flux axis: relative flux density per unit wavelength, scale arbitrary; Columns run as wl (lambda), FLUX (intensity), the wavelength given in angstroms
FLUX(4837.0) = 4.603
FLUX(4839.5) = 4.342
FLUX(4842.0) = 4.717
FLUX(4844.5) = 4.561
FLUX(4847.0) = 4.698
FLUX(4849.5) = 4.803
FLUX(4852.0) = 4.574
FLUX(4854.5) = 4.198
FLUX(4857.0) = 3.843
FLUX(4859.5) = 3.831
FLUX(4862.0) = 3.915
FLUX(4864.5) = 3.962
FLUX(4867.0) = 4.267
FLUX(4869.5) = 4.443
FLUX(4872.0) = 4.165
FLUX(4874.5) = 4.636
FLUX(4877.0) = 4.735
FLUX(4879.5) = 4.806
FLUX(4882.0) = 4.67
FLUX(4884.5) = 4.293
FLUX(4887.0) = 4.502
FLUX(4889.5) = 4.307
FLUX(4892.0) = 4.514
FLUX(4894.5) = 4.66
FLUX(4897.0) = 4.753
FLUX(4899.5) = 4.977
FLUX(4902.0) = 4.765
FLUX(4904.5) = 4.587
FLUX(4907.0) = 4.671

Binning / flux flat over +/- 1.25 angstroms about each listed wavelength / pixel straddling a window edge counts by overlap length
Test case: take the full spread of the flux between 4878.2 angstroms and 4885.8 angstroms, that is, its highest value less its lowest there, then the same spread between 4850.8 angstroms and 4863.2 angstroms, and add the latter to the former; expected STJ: 1.26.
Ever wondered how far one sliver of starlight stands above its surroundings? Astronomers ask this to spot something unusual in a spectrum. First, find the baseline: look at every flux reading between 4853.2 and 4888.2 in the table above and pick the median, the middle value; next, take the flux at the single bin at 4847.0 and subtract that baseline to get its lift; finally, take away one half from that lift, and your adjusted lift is -0.08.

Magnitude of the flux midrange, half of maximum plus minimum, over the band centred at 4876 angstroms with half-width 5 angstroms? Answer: -1.63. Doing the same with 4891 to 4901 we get -1.69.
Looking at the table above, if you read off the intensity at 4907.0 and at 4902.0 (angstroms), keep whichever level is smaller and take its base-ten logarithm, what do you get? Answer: 0.669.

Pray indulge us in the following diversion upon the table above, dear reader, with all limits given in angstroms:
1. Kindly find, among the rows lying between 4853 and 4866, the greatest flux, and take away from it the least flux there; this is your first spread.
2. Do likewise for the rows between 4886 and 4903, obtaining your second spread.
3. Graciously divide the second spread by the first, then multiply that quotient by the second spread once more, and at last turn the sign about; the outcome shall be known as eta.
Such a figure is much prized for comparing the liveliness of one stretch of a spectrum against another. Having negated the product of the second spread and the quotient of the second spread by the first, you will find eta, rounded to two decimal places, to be -1.22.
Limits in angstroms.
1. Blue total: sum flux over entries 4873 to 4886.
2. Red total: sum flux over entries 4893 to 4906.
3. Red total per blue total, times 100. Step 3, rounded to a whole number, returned 103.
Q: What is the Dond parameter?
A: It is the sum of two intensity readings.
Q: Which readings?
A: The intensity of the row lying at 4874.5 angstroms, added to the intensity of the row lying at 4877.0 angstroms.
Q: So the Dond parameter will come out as 9.37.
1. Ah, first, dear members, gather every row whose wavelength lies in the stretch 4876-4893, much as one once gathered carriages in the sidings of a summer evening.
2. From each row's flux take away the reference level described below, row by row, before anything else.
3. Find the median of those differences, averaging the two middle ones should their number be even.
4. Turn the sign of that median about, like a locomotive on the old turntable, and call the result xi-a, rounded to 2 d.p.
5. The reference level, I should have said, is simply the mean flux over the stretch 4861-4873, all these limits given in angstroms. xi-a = -0.36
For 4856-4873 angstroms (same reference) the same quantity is 0.19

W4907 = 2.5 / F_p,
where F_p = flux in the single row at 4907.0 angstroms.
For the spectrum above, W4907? 0.535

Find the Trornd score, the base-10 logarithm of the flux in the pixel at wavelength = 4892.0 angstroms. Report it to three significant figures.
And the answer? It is 0.655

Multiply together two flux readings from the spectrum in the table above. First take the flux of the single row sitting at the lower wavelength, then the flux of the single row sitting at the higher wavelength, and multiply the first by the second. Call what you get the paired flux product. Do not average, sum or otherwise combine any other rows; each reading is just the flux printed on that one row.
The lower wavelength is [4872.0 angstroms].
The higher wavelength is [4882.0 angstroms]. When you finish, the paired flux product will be 19.5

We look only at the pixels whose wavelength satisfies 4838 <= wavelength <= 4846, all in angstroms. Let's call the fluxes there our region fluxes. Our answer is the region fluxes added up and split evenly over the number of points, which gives 4.5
